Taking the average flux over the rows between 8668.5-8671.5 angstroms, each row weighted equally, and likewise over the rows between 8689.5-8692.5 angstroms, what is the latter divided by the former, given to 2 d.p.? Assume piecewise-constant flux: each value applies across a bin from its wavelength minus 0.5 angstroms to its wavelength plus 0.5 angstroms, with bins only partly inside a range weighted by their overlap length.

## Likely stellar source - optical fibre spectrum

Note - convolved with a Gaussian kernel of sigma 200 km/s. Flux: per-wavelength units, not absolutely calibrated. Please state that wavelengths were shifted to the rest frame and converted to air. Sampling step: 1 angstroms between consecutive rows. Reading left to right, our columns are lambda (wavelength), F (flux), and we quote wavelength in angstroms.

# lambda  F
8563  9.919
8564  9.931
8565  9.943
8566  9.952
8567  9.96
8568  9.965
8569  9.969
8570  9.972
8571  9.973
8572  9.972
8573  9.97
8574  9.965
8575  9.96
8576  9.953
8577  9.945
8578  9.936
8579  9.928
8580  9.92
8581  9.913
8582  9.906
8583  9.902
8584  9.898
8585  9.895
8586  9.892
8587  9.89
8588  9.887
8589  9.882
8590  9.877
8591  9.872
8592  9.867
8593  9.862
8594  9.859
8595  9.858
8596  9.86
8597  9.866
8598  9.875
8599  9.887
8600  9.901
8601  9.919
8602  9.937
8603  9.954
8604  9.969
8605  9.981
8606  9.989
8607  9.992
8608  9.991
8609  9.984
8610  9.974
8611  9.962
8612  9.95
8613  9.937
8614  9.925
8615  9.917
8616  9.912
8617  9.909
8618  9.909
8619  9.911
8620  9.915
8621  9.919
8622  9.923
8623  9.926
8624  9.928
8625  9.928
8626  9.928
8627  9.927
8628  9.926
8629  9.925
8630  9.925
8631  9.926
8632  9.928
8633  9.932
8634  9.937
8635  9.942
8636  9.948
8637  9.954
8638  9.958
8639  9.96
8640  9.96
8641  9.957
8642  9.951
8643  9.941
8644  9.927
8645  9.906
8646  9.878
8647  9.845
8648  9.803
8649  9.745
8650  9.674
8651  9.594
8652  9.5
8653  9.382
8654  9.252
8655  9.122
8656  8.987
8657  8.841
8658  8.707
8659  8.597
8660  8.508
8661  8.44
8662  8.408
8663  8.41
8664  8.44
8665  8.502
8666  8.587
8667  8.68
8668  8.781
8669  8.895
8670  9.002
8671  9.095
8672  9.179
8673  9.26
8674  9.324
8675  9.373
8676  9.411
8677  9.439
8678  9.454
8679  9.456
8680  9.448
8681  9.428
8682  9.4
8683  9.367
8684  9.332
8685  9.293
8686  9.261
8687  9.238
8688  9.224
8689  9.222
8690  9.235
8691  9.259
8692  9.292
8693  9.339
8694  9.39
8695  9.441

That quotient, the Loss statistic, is 1.03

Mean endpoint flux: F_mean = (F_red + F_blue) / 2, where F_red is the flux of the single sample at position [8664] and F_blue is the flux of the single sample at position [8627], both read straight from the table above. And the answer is 9.2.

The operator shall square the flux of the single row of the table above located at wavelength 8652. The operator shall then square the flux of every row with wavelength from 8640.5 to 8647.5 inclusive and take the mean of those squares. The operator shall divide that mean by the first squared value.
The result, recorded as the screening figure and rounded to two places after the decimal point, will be 1.09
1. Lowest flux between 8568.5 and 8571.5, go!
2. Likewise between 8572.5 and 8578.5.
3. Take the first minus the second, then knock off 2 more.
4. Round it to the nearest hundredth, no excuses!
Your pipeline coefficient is -1.97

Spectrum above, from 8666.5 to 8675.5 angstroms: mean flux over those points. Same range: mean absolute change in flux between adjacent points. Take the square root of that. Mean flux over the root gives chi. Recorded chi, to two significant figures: 31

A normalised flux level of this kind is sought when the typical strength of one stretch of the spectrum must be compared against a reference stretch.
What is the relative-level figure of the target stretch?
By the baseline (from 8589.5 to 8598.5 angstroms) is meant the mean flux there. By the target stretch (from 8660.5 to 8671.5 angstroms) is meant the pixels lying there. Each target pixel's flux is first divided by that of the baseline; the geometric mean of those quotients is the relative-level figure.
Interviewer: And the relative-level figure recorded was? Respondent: 0.88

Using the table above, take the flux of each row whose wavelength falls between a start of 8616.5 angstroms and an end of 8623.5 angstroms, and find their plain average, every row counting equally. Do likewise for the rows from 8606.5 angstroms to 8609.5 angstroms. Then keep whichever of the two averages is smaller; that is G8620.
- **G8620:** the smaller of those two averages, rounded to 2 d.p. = 9.92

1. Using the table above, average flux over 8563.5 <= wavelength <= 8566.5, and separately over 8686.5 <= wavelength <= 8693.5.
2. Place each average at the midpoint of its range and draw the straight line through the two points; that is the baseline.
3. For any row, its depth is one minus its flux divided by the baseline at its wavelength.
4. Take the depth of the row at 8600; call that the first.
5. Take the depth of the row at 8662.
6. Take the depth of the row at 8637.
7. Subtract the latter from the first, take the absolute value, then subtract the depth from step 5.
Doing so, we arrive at -0.08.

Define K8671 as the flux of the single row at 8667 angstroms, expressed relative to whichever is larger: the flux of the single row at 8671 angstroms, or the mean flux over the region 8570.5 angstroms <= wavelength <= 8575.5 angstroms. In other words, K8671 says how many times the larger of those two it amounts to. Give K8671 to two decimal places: 0.87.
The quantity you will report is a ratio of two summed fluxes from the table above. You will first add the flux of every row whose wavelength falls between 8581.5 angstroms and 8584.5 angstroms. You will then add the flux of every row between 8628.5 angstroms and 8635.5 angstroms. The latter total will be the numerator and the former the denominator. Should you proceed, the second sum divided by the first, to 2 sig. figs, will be 2.3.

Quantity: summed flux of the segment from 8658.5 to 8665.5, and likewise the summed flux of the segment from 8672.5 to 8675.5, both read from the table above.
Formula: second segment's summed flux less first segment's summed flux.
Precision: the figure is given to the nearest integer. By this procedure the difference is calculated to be -31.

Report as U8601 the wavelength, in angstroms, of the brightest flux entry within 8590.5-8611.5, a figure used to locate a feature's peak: 8607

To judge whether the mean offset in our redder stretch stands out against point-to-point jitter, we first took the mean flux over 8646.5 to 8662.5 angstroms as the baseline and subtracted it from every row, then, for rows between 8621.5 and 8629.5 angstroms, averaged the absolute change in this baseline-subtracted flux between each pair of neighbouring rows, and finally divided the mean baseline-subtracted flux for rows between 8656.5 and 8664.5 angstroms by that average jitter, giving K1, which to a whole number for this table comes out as -531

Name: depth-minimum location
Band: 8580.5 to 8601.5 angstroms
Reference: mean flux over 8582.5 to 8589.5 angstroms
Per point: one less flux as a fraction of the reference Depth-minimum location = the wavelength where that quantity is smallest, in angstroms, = 8601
